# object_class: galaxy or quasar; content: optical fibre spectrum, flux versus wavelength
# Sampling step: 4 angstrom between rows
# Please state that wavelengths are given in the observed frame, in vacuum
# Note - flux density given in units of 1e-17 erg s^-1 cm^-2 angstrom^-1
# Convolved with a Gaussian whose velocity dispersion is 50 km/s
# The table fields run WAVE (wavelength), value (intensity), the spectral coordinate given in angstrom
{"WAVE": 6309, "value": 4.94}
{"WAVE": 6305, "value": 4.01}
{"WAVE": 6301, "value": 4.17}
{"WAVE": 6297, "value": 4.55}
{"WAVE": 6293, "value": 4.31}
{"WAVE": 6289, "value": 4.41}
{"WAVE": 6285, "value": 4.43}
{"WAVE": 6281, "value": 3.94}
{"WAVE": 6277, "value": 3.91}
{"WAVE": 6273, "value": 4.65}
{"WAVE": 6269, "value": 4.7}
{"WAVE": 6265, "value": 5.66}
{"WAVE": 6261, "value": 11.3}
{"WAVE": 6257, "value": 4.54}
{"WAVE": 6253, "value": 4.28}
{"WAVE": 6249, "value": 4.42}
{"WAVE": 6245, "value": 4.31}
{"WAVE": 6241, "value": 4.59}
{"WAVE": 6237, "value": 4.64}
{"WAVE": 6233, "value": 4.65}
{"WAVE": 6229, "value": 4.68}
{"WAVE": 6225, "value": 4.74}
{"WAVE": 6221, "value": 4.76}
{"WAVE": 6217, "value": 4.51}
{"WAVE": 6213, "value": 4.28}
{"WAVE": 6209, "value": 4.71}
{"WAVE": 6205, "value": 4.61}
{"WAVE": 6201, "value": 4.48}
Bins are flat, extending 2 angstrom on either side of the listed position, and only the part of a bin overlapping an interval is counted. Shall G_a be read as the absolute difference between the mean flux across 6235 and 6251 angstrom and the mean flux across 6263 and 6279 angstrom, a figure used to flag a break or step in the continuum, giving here 0.24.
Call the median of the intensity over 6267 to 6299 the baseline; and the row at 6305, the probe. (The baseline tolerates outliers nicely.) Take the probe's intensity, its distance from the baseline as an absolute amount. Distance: 0.41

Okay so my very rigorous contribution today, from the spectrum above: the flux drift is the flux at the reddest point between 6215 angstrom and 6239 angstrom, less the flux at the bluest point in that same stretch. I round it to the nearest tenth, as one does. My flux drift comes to 0.1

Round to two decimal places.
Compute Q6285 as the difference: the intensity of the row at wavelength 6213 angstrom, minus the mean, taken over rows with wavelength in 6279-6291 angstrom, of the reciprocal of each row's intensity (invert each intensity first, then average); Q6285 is 4.04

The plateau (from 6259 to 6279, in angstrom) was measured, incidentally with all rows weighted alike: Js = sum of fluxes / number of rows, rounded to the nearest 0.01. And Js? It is 6.04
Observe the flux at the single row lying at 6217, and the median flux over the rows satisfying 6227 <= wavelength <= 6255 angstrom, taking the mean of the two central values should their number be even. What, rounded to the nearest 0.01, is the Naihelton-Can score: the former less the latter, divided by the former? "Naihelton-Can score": -0.02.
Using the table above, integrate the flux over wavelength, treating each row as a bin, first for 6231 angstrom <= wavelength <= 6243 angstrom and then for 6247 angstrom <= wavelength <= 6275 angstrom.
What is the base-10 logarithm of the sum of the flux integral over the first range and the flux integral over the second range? 2.33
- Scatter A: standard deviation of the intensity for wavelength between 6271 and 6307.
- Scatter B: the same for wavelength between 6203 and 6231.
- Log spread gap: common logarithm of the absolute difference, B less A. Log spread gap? -1.0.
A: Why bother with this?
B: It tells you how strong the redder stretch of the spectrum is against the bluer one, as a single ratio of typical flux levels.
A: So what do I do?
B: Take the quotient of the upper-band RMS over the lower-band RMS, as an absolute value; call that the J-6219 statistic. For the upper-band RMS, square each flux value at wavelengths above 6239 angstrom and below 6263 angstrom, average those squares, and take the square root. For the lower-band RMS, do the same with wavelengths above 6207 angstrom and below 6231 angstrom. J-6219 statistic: 1.3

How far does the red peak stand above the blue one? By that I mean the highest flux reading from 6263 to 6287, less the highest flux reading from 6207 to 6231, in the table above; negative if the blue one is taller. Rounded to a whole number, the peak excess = 1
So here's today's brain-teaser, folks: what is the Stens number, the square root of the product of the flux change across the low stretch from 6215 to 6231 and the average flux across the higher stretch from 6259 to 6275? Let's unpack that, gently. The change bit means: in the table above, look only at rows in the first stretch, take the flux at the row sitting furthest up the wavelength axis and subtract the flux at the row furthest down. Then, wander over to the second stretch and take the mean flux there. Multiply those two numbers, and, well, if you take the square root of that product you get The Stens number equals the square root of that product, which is 1.06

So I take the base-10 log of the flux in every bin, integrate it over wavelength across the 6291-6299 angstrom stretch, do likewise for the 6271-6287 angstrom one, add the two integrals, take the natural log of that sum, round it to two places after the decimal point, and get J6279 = 2.72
